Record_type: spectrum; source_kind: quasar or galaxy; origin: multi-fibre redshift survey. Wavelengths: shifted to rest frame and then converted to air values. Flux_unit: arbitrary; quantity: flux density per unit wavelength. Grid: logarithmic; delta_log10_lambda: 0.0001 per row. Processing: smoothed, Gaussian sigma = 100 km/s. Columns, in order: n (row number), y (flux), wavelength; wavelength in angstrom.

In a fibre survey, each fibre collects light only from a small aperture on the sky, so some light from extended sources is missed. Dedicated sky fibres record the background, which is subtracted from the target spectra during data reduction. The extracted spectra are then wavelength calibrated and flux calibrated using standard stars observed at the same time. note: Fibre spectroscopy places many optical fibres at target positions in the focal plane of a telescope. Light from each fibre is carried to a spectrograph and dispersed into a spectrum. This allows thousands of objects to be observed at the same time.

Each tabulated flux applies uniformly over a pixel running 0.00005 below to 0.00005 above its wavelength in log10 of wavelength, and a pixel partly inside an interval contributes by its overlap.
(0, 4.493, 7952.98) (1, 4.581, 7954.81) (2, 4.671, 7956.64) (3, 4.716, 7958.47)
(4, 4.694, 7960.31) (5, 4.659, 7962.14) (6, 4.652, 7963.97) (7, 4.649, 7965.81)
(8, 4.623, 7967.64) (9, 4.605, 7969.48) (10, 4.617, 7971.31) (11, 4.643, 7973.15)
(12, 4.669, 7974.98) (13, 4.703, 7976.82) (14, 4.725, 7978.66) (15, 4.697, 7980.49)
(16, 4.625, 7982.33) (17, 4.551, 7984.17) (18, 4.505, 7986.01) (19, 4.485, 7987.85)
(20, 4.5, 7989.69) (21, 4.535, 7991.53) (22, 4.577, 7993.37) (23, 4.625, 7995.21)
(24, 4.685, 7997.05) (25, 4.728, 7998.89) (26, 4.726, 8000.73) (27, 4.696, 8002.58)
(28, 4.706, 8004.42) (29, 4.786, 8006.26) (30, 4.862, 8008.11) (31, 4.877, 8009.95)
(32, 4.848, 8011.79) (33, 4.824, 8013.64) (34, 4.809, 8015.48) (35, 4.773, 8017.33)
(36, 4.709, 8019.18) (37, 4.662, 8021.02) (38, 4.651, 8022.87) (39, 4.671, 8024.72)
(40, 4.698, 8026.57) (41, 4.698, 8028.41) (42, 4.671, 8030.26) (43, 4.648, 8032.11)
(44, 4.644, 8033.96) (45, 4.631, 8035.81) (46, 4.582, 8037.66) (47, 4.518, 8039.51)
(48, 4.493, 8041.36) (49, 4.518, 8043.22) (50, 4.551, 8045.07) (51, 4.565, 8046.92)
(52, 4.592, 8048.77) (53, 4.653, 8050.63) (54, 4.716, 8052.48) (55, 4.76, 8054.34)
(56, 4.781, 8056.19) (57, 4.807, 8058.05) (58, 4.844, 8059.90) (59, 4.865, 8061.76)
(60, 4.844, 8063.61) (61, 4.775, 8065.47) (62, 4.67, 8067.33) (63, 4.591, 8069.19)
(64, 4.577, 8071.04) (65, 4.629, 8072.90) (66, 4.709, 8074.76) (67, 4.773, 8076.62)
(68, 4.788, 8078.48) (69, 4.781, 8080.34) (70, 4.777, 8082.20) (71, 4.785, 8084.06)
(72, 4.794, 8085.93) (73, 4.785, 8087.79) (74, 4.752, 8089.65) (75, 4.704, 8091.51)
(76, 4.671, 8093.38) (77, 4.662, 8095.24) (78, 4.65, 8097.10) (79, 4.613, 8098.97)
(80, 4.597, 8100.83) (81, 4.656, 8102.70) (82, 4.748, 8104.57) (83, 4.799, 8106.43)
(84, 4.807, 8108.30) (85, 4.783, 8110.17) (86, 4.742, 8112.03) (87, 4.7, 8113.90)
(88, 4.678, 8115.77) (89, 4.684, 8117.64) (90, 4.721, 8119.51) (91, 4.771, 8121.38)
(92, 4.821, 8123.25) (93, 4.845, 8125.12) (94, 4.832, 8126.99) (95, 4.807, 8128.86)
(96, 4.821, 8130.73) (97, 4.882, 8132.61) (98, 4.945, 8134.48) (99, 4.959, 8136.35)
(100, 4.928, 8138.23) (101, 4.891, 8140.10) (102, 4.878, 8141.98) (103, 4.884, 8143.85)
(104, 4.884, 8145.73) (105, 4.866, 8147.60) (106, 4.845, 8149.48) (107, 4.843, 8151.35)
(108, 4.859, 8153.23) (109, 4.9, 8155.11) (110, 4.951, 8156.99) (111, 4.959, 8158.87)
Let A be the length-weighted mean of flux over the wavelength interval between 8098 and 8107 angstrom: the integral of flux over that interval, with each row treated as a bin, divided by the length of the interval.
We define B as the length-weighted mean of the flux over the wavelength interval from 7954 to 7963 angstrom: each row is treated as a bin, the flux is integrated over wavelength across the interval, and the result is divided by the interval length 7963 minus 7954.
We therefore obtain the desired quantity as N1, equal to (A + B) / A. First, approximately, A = 4.677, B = 4.67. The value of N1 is 2.00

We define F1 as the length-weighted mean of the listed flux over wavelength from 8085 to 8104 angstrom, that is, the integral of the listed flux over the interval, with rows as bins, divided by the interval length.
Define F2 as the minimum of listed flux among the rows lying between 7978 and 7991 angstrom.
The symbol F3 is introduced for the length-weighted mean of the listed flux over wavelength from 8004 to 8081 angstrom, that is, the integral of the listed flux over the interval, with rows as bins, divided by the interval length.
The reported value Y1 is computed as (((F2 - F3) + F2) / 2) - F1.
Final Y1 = -2.56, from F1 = 4.69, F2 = 4.485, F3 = 4.70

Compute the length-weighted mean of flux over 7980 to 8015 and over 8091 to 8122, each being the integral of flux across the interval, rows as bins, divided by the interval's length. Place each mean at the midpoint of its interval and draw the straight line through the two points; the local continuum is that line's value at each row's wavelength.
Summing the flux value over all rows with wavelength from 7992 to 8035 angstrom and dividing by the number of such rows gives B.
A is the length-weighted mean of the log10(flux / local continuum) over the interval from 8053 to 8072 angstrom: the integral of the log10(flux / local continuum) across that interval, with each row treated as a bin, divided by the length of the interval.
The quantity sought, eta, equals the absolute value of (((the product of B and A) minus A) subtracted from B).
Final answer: 4.70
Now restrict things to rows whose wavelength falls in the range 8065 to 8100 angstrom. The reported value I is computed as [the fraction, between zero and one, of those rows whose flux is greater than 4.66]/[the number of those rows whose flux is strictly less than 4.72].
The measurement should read 0.07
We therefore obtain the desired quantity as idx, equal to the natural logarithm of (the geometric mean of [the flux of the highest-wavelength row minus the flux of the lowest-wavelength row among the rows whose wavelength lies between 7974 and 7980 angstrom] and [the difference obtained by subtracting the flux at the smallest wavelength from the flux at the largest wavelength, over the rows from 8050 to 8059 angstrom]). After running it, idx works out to -2.38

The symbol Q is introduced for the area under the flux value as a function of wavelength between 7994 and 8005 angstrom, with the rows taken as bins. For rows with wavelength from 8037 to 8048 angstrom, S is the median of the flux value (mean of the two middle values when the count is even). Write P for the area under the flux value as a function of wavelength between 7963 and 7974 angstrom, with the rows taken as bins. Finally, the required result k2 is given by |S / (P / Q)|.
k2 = 4.6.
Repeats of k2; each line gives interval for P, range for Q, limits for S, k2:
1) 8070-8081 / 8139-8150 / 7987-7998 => 4.7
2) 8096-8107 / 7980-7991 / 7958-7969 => 4.5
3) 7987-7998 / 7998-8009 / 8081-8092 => 5.0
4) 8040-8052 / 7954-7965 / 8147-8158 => 4.6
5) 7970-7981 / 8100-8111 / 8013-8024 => 4.8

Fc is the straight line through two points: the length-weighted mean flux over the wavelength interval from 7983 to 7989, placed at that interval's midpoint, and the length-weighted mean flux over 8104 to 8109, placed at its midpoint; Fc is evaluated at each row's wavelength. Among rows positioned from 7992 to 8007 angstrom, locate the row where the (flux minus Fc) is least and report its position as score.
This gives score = 7993.37 angstrom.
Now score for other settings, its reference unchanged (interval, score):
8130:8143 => 8130.73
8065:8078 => 8071.04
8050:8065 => 8050.63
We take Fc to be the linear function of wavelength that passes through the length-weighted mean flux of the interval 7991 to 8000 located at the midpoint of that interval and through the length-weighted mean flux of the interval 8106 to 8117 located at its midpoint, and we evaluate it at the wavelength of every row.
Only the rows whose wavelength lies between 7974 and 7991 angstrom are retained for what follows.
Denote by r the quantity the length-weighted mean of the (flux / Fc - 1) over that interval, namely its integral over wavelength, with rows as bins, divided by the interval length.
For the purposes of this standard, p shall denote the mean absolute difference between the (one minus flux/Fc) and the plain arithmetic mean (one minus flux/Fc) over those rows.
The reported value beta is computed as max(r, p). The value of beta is 0.019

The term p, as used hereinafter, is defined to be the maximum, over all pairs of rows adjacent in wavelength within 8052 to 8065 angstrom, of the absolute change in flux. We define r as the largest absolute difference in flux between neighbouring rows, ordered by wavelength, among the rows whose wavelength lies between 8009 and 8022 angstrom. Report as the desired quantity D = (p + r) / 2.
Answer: 0.054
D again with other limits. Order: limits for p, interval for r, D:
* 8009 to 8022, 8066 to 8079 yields 0.072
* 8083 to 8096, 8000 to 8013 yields 0.064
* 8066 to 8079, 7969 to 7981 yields 0.057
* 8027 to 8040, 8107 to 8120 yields 0.053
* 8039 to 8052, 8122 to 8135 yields 0.062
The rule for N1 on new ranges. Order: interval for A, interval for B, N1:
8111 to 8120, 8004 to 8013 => 2.02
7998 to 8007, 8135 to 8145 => 2.04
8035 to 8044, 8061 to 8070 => 2.04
